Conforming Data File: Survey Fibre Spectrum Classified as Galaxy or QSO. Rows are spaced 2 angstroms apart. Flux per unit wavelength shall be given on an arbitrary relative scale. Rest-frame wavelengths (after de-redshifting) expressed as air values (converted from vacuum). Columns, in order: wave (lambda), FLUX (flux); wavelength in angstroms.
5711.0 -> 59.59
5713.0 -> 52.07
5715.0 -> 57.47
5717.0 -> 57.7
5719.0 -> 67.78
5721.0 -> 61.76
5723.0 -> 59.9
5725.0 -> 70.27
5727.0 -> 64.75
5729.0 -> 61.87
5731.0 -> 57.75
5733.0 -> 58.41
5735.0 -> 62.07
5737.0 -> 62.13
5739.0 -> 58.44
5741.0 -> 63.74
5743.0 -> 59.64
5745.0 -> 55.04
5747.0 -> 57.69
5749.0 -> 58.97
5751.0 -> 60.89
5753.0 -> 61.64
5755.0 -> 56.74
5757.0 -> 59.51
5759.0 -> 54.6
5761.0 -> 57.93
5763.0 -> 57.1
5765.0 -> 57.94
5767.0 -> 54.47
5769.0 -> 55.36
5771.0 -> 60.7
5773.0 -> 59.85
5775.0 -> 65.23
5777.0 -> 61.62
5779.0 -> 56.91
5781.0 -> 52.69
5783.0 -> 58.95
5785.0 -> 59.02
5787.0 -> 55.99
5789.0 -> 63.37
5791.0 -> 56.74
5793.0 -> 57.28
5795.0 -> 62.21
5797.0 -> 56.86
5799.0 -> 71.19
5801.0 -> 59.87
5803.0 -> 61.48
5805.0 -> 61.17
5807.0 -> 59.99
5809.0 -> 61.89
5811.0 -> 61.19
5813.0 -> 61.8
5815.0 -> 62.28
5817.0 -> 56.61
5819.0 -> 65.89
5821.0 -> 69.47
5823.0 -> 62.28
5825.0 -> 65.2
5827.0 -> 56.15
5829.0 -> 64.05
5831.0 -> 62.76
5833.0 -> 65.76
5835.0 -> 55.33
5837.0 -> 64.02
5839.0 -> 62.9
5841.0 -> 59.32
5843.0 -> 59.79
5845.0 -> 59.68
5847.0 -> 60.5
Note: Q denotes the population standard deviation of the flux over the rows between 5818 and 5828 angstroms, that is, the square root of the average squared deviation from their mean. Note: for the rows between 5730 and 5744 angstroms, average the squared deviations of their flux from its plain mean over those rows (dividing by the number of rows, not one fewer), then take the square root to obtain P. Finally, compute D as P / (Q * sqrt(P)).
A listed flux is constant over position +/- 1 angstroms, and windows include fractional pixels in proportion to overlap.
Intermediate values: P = 2.1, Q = 4.5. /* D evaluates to 0.3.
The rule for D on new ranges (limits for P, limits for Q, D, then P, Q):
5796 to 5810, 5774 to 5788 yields 0.5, 4.1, 3.7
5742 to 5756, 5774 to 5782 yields 0.3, 2.2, 4.7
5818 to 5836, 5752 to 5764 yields 0.9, 4.3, 2.2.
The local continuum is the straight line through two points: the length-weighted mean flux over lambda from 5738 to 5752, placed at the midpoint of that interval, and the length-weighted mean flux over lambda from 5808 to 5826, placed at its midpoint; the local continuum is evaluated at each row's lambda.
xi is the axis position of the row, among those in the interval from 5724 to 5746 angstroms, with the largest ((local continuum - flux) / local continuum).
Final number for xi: 5745.0 angstroms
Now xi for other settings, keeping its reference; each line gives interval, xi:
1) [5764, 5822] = 5781.0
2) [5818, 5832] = 5827.0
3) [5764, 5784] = 5781.0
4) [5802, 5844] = 5835.0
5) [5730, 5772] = 5767.0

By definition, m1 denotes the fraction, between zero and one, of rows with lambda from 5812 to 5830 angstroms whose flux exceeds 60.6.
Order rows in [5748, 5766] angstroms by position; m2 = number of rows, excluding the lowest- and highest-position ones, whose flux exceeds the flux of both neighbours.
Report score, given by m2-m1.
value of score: 2.22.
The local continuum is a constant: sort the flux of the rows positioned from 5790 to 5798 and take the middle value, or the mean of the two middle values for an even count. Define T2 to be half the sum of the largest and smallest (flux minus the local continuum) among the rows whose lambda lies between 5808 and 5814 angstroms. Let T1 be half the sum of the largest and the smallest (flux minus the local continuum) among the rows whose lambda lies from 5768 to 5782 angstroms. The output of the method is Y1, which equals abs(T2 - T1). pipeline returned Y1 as 2.6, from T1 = 1.9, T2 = 4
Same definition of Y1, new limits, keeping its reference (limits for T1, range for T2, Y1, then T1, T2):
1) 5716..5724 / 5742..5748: 5.4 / 5.7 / 0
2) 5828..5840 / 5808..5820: 0.7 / 3.5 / 4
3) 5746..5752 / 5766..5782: 0.3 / 2.2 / 2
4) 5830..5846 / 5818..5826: 5.3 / 3.5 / 9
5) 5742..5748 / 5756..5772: 0.2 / 0.3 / 1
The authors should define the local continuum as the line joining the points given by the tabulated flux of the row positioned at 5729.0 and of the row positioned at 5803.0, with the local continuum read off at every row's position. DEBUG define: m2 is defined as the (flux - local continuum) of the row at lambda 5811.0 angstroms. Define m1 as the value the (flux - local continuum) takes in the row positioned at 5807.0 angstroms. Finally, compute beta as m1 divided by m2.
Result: 5.9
